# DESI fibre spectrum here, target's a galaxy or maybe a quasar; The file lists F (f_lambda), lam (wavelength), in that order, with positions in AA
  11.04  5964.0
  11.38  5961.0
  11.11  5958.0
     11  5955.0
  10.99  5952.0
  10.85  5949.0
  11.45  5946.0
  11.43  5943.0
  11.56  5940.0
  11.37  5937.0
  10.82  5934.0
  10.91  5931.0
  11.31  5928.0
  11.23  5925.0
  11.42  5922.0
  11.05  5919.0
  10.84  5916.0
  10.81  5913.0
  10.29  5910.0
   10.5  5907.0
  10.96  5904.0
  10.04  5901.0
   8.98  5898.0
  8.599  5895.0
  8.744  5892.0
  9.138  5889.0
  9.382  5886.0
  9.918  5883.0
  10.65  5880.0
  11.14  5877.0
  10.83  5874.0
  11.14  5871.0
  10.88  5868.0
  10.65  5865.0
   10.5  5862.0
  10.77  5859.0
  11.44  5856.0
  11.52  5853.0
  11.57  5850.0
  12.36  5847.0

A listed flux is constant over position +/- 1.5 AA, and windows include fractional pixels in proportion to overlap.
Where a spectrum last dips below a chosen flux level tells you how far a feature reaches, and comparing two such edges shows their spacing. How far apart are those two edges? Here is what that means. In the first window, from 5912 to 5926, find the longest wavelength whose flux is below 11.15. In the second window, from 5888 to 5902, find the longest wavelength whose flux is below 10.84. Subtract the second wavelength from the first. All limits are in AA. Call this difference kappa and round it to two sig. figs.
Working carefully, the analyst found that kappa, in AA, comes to 18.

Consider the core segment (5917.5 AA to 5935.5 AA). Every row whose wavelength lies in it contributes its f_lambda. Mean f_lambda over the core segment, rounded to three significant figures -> 11.1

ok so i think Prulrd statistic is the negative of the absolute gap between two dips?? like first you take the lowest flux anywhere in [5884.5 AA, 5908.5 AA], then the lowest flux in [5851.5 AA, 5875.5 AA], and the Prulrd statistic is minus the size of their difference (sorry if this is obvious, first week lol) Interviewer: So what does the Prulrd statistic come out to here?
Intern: -1.9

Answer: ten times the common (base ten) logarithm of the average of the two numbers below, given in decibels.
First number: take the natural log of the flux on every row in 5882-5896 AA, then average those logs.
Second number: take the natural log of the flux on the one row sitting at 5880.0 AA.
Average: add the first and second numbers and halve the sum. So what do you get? 3.60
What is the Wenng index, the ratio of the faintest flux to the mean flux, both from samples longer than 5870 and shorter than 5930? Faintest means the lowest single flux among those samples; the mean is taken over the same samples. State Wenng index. 0.83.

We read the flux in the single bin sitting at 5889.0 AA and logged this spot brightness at 9.138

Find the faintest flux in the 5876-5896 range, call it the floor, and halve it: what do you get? 4.30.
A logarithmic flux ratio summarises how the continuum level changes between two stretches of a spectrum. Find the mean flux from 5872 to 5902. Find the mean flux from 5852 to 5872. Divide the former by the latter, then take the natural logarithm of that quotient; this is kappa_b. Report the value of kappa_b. -0.12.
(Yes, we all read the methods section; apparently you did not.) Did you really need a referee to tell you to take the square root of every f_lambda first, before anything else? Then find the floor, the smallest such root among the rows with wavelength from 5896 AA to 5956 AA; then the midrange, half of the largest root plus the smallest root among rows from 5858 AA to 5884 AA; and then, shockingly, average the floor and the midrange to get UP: 3.12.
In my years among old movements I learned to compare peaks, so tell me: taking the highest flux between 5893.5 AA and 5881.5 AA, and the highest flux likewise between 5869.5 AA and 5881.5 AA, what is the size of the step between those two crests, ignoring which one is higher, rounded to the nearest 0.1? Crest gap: 1.2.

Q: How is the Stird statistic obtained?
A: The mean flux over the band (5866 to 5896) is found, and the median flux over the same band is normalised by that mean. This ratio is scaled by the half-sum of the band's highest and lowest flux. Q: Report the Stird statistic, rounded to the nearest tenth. 10.1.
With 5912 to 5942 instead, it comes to 11.2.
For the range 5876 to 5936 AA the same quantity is 10.4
